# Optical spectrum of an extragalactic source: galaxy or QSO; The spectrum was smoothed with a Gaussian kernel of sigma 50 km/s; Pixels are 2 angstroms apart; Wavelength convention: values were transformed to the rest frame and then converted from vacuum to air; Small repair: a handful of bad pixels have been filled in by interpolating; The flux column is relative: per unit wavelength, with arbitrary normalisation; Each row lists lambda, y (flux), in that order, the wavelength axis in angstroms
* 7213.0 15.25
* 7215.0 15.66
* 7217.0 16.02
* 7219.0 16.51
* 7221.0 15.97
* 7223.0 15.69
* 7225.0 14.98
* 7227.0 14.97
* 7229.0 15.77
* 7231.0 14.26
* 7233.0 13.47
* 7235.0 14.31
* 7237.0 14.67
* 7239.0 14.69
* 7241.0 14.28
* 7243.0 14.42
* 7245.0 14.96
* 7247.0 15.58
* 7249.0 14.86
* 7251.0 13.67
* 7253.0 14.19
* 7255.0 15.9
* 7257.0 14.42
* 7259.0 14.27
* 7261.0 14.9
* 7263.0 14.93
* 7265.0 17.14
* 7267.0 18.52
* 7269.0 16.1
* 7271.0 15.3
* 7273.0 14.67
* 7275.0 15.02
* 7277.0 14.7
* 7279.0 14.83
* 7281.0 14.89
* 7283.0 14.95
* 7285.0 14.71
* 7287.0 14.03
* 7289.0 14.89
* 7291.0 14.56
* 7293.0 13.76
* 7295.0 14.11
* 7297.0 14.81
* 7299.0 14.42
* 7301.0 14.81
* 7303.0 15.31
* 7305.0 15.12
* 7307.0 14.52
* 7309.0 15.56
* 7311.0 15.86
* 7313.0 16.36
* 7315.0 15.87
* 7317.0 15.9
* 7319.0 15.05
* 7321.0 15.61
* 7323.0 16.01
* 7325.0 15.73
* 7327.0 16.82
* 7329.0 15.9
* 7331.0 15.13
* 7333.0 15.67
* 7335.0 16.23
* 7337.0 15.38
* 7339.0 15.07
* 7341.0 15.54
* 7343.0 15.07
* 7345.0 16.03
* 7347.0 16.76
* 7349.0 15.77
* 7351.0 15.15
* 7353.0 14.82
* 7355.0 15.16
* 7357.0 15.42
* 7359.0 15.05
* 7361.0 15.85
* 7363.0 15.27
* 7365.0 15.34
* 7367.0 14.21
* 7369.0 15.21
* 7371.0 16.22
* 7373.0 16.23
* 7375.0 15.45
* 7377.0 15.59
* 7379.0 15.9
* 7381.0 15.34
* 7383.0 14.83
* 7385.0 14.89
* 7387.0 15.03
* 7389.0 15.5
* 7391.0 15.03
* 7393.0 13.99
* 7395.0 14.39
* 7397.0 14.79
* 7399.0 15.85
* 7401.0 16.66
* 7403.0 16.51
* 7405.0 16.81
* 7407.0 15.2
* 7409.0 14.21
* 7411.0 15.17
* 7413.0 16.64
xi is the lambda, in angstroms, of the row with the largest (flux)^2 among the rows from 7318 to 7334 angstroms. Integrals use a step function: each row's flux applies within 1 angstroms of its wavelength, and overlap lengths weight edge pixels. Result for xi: 7327.0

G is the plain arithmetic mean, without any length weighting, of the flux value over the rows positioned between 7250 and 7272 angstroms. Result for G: 15.4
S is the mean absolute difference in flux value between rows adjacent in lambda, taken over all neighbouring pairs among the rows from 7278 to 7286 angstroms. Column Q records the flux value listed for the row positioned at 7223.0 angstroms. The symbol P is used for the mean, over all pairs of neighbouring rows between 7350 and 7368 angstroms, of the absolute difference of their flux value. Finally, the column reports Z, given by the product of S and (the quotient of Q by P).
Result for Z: 4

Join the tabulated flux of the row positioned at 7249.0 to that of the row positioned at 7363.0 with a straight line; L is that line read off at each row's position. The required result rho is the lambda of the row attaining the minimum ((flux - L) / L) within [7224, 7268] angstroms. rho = 7233.0 angstroms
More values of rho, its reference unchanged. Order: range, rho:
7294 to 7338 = 7295.0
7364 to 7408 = 7393.0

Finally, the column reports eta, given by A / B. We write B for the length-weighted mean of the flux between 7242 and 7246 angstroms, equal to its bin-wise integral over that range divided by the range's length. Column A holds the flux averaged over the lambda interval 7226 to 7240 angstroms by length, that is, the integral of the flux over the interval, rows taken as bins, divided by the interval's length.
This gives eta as 0.99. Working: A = 14.6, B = 14.7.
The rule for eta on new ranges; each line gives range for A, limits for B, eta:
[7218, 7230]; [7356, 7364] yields 1.02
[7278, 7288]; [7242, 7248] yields 0.98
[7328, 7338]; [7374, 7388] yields 1.02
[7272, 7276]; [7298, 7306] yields 1.00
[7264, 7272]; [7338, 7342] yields 1.10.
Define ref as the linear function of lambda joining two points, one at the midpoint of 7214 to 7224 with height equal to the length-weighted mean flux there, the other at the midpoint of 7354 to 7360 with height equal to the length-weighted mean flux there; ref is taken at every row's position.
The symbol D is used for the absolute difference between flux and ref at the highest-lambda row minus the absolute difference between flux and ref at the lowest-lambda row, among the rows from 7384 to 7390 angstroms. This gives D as 0.3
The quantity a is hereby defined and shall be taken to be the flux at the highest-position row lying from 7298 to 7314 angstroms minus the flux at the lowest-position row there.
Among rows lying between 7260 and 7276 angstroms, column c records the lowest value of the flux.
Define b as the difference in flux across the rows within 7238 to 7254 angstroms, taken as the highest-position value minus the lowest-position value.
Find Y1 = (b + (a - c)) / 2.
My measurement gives -6.6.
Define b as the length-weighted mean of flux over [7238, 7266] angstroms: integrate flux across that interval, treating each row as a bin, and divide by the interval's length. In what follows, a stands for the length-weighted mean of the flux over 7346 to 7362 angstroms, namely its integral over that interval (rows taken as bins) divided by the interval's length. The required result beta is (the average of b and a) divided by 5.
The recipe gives 3.04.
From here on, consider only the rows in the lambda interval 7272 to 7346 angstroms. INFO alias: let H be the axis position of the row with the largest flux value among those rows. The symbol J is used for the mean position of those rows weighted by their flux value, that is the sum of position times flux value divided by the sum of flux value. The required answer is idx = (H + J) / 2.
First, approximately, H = 7327.0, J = 7309.6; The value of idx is 7318.3 angstroms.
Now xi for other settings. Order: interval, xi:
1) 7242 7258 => 7255.0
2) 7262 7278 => 7267.0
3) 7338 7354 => 7347.0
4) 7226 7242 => 7229.0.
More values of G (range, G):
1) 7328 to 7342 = 15.6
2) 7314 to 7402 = 15.5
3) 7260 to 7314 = 15.1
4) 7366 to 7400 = 15.2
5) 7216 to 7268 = 15.1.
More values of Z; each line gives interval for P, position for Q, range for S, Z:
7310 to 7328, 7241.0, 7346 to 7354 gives 18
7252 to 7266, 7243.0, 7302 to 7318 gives 6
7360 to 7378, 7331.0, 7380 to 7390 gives 8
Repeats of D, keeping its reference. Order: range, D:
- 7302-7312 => 0.2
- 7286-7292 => -0.6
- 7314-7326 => -0.1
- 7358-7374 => 1.0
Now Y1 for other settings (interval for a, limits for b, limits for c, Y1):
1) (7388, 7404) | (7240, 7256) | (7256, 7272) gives -5.8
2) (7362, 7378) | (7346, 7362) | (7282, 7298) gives -7.2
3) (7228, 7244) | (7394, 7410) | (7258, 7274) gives -7.9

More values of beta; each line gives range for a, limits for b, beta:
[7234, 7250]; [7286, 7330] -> 2.99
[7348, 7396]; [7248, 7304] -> 3.02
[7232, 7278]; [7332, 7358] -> 3.05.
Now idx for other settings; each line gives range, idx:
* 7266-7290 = 7272.3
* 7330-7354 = 7344.5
